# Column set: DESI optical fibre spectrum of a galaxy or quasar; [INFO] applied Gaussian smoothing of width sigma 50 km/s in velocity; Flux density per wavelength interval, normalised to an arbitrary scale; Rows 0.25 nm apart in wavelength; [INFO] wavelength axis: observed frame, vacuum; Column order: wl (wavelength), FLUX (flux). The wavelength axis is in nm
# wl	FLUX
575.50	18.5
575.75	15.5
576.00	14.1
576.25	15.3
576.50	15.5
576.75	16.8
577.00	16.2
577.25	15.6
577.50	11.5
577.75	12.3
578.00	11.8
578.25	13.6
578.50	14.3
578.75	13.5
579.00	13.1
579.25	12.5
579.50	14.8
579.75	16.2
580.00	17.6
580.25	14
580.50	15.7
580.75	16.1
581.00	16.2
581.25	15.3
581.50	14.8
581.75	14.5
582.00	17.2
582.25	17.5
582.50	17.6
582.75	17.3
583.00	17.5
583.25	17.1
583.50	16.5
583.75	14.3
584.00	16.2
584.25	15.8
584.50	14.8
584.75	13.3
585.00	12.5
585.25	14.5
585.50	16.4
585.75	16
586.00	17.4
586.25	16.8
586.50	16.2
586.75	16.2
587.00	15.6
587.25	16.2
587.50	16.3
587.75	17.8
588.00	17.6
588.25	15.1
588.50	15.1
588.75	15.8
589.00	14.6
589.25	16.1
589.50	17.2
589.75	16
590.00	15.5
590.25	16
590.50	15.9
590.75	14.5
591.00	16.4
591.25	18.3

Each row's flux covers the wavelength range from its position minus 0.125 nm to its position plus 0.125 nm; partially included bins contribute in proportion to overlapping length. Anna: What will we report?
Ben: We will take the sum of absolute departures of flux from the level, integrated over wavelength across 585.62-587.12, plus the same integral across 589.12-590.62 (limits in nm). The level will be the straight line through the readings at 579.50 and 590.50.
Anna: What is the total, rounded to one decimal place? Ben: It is 1.9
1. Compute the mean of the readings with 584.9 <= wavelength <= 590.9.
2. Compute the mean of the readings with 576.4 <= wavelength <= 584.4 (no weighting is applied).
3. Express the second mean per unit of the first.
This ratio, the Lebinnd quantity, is 0.96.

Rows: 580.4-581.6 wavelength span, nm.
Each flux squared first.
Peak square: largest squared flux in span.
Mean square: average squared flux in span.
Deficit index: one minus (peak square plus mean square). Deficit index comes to -506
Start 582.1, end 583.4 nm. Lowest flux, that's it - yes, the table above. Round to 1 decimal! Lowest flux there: 17.1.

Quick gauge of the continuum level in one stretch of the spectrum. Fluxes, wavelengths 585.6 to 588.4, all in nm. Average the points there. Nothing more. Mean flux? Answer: 16.5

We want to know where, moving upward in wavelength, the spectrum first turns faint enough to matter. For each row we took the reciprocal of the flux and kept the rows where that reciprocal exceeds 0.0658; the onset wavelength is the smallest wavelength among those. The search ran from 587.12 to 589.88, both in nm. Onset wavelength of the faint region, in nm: 588.25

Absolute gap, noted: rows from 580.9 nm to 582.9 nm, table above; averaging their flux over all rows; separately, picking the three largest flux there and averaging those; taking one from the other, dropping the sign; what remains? 1.2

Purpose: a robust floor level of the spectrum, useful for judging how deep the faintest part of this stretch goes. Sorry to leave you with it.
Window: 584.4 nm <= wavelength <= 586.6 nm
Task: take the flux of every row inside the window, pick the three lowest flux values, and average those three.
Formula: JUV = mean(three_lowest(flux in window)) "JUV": 13.4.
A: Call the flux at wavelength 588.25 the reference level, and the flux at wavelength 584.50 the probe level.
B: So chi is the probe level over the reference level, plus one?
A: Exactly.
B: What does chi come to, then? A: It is 1.98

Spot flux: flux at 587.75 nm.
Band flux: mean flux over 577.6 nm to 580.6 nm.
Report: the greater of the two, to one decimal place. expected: 17.8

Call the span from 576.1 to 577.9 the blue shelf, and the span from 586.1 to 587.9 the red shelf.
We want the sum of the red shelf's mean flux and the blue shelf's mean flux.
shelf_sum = 31.2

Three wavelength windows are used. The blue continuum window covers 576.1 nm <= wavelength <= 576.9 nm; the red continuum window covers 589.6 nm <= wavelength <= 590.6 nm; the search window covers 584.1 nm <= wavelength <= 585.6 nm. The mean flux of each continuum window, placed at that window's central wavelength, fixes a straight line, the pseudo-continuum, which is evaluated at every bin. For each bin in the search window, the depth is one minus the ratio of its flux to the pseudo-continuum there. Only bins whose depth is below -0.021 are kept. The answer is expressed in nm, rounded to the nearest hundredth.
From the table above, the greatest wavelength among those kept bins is 585.50 nm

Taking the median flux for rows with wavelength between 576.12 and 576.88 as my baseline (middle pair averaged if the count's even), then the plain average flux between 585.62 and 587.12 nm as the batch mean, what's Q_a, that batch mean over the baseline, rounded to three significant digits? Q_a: 1.06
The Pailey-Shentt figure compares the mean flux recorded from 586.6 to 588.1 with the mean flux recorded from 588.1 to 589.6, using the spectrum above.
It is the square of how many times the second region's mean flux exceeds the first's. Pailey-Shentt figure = 0.89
